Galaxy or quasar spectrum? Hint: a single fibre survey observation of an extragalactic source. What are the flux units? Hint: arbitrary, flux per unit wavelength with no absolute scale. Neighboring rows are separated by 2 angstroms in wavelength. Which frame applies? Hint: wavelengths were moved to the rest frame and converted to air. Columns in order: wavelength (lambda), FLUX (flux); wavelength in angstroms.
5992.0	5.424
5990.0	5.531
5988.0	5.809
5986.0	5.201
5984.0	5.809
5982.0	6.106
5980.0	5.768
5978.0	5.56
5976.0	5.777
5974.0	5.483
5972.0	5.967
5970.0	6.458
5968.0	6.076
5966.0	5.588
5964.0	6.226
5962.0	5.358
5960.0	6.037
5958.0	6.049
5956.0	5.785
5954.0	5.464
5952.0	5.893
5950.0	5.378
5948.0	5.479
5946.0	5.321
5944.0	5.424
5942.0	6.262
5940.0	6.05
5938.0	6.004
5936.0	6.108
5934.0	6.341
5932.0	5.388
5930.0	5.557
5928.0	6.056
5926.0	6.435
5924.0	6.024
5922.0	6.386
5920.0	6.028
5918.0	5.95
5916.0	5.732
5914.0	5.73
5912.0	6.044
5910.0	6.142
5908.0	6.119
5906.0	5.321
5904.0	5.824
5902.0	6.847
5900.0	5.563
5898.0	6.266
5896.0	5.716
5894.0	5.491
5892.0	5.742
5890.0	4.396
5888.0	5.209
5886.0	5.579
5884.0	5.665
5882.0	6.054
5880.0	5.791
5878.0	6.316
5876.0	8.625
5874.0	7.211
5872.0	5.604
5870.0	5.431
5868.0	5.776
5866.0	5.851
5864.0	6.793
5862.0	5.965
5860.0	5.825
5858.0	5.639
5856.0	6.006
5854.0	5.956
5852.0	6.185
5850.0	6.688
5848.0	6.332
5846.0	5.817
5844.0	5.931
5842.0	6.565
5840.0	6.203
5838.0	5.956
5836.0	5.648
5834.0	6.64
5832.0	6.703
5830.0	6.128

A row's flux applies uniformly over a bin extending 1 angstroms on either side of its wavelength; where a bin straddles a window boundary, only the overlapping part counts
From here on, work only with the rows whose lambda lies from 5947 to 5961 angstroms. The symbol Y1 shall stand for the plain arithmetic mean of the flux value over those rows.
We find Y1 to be 5.73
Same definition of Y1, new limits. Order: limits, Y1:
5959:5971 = 5.96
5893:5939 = 5.96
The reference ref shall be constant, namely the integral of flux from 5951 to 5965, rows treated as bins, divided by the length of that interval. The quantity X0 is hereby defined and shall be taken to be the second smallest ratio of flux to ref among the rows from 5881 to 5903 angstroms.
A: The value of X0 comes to 0.893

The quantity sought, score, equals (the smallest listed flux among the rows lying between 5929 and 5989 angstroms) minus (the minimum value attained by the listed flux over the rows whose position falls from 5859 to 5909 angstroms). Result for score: 0.8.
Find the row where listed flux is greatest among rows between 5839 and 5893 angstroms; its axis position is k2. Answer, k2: 5876.0 angstroms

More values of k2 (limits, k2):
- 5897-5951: 5902.0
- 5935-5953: 5942.0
